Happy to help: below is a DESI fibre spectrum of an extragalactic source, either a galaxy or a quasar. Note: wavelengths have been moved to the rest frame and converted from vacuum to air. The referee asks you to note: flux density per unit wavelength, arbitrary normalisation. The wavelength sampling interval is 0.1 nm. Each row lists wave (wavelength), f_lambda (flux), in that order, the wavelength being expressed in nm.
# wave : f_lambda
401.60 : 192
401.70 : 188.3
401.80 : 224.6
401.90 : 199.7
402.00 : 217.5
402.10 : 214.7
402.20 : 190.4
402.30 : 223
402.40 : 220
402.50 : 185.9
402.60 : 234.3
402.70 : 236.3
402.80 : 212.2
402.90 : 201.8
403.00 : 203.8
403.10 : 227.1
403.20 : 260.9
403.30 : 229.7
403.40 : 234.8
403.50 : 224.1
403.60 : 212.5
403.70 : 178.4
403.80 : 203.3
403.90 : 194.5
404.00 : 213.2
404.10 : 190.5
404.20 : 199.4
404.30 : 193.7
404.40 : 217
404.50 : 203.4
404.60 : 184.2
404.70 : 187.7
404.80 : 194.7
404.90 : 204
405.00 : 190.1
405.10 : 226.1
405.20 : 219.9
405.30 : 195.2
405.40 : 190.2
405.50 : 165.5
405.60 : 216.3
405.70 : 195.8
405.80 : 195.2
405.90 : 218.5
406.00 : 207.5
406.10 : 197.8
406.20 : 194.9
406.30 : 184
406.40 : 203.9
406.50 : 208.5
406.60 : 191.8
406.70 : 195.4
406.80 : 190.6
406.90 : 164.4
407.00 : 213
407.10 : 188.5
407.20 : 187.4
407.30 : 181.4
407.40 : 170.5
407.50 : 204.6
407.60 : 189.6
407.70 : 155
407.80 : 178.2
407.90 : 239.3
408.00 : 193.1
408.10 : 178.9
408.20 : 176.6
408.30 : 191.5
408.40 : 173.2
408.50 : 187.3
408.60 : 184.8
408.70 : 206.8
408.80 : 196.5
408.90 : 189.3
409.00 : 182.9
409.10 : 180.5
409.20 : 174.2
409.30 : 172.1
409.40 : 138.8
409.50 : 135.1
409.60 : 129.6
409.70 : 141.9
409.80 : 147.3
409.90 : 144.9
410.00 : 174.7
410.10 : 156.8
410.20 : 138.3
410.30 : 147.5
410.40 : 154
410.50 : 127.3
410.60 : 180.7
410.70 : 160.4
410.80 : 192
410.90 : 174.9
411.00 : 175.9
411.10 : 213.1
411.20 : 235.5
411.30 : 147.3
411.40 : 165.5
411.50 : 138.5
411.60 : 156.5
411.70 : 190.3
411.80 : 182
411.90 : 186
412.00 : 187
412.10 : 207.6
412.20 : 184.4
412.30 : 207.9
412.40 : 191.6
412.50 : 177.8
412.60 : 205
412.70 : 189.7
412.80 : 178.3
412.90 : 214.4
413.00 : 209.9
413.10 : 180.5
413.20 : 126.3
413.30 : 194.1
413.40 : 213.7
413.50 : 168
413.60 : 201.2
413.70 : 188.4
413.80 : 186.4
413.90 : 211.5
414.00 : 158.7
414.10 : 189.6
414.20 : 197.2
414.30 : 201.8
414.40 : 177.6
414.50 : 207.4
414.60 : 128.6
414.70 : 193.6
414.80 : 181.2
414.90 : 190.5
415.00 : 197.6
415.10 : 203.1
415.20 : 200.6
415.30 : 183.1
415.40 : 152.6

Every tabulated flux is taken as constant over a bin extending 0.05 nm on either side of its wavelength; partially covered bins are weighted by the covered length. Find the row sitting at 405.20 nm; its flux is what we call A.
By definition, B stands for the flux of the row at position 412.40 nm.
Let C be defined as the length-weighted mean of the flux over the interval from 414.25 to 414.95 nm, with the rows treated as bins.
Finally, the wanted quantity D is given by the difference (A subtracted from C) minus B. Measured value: -229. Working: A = 219.9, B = 191.6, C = 183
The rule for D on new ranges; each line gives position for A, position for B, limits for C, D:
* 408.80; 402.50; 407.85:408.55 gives -191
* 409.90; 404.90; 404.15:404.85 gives -152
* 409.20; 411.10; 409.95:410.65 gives -233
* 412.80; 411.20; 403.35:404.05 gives -205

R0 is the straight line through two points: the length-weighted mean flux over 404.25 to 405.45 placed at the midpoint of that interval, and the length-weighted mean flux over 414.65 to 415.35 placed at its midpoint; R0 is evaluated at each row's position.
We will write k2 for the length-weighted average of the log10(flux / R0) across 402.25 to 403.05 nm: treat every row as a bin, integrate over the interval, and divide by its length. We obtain 0.025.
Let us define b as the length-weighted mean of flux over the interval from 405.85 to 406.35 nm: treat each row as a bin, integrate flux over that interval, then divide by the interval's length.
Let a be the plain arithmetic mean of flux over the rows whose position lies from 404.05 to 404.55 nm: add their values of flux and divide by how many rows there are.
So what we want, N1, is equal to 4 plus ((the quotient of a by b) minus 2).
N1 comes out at 3.00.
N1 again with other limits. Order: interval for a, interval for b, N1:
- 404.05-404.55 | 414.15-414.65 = 3.10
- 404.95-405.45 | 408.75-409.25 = 3.11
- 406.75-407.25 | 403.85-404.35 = 2.95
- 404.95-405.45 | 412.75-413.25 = 3.12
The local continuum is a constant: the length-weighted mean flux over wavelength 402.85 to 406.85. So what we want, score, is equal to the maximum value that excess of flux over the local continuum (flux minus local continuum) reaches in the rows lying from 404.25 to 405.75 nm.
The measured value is 22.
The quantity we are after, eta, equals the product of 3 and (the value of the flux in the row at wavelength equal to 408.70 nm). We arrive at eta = 620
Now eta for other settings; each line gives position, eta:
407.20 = 562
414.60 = 386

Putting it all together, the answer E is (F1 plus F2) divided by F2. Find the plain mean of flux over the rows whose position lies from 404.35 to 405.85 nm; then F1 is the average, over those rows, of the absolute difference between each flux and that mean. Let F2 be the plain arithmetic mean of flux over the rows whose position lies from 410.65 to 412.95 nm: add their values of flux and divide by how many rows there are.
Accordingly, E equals 1.07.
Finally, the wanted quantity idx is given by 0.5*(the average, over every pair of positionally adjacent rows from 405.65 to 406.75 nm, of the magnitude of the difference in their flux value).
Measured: 5.2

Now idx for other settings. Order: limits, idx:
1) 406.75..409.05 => 10.1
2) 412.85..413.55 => 18.4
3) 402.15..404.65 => 9.4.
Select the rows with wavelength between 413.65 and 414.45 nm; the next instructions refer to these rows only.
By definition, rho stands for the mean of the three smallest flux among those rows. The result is 174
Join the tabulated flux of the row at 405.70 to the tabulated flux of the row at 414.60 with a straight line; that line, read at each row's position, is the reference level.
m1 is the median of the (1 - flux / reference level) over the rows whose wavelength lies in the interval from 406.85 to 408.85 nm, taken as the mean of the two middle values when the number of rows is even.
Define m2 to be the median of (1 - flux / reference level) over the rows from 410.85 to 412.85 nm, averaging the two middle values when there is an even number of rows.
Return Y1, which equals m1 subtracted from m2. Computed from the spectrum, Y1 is -0.2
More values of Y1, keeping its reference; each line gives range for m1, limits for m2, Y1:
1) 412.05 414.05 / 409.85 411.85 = 0.3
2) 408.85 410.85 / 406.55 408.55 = -0.1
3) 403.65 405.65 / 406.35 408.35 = -0.1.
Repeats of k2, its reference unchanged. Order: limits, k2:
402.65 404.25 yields 0.024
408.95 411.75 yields -0.084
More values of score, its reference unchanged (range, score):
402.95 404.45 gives 57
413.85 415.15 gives 8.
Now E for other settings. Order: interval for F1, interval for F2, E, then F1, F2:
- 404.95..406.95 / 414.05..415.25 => 1.06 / 11.8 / 189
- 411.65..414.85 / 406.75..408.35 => 1.08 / 14.4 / 188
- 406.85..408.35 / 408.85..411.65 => 1.09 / 14.3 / 163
